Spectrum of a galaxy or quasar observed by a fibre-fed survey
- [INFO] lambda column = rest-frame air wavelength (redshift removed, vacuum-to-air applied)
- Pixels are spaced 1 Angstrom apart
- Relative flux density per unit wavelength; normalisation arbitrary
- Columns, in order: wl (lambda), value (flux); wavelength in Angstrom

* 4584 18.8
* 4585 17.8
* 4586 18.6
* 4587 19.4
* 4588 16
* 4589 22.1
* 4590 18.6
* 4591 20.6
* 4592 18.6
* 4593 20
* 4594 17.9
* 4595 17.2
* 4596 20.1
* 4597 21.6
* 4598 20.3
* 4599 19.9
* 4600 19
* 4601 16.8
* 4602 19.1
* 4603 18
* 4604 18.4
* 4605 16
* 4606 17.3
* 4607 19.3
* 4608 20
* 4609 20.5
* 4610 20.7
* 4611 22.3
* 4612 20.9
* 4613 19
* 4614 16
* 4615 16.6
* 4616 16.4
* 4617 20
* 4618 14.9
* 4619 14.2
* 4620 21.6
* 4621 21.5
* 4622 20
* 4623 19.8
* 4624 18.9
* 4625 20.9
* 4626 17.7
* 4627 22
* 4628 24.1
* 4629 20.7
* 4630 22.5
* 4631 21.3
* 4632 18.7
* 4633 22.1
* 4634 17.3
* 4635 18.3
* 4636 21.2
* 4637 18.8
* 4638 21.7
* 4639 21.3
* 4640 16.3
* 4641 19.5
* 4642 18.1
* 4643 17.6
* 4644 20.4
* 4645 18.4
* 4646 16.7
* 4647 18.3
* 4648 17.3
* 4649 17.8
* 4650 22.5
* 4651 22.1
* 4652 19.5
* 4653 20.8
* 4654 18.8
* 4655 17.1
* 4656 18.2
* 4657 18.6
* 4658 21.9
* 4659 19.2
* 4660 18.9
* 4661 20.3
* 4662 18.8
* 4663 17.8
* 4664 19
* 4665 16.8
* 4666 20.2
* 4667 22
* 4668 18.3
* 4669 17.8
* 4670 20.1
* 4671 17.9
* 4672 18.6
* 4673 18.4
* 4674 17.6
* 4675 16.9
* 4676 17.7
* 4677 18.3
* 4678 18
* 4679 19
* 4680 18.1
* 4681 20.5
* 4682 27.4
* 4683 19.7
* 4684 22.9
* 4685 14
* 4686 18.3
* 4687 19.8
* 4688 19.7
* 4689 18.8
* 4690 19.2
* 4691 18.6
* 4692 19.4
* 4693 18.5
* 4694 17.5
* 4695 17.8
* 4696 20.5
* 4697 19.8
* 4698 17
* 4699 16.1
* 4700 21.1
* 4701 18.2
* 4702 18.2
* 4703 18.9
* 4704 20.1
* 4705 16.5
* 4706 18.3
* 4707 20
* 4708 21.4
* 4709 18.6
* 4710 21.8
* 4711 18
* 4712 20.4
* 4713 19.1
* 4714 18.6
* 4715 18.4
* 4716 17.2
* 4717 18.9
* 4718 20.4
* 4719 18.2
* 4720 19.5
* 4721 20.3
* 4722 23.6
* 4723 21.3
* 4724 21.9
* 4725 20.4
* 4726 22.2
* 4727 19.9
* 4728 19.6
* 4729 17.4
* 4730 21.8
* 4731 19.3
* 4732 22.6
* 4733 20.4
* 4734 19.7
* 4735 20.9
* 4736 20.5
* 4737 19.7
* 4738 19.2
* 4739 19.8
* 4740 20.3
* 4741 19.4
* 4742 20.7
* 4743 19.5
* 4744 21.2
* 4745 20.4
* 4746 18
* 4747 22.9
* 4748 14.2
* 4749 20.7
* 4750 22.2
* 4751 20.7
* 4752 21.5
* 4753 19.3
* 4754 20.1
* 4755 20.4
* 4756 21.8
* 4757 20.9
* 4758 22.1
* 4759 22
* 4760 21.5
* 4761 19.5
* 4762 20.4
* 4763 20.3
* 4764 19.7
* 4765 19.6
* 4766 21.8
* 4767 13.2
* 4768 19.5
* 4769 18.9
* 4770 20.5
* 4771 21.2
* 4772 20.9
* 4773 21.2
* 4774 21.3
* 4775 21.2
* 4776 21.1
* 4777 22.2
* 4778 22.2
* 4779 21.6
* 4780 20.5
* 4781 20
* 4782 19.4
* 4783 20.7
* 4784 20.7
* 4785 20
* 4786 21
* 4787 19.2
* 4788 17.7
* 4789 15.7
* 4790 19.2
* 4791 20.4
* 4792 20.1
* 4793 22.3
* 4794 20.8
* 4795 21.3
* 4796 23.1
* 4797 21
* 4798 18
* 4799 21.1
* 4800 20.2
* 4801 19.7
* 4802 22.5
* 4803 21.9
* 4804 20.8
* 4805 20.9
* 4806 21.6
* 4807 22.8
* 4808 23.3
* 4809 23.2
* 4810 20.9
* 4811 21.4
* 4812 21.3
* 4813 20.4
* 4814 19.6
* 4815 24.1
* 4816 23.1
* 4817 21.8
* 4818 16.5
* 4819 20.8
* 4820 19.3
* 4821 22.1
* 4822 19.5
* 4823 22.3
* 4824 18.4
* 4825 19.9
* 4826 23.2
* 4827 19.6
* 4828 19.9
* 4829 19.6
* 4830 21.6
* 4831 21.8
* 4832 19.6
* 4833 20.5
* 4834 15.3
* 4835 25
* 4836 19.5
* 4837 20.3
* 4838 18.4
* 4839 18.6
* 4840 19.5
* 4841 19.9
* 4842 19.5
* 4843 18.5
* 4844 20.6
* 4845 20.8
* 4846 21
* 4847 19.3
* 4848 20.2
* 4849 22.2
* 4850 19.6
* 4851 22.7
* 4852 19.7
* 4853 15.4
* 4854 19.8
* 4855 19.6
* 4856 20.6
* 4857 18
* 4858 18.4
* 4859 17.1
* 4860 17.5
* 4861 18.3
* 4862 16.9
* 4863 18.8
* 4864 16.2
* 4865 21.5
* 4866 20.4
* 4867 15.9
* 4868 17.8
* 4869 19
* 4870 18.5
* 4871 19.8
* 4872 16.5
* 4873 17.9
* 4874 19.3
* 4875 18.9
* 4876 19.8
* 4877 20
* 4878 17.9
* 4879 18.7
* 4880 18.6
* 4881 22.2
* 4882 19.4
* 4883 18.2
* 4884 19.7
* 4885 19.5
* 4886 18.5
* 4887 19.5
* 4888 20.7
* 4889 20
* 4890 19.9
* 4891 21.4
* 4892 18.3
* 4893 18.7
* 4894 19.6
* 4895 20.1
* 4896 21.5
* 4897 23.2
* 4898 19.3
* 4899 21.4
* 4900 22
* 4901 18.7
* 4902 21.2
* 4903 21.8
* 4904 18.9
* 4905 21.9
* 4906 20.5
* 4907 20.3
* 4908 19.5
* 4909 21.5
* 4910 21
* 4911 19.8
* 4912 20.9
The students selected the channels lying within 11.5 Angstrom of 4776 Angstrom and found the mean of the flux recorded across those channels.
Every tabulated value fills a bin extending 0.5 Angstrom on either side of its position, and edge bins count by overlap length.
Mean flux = 20.3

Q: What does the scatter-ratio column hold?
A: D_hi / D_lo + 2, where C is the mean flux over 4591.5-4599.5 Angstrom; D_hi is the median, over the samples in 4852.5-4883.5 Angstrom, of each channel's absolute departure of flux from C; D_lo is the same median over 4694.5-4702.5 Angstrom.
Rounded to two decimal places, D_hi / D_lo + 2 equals 2.79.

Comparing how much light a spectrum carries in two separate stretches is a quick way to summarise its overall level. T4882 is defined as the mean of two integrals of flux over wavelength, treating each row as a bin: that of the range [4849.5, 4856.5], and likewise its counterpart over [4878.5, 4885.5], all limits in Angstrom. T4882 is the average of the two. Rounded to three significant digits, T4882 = 137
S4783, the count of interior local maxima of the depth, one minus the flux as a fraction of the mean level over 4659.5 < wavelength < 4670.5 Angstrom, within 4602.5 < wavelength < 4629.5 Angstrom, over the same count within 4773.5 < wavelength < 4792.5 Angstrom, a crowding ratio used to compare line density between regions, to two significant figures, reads 1.5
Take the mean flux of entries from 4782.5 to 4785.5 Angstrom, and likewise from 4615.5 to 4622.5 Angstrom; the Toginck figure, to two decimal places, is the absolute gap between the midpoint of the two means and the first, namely 1.05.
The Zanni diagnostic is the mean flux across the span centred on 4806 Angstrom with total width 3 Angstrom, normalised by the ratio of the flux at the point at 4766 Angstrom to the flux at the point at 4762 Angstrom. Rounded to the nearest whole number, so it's 20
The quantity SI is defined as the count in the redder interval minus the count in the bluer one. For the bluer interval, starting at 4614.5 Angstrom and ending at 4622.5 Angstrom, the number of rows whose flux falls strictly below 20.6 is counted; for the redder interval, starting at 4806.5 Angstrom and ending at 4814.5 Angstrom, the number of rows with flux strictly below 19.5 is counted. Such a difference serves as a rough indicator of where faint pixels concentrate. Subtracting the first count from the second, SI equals -6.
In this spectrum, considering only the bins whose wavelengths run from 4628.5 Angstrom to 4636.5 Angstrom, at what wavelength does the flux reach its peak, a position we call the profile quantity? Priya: 4630 Angstrom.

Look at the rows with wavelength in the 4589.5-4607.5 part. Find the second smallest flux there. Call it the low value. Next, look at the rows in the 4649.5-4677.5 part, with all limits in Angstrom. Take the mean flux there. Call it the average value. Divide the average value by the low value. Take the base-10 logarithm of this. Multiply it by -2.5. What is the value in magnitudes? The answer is -0.14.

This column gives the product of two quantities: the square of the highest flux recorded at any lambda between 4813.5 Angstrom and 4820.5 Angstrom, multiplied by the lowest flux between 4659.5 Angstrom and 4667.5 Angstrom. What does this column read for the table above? 9758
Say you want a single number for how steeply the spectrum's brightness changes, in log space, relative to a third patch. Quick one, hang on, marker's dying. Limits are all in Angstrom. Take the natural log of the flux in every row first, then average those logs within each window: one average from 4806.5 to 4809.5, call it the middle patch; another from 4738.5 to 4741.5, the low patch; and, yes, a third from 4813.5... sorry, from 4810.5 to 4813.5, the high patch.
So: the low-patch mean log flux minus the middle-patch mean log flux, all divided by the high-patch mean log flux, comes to -0.050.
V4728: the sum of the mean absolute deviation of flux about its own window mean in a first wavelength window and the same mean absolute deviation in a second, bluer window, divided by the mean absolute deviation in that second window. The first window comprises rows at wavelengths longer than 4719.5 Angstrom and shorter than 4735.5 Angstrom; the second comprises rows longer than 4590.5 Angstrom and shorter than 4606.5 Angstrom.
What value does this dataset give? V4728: 1.94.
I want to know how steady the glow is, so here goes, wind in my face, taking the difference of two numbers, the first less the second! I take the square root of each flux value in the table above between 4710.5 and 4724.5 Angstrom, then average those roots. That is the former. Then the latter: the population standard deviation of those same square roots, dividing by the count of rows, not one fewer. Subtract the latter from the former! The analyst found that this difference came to 4.25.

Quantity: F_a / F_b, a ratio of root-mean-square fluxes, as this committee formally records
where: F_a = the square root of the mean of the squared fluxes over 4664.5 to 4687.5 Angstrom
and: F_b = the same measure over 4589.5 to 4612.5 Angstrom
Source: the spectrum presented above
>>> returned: 0.99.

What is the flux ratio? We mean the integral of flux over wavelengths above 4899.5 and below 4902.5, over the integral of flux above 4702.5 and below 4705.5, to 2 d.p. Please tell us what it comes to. 1.12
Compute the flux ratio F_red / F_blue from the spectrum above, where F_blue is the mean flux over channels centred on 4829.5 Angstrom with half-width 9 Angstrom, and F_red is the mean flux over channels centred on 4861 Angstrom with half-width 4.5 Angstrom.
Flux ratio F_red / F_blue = 0.89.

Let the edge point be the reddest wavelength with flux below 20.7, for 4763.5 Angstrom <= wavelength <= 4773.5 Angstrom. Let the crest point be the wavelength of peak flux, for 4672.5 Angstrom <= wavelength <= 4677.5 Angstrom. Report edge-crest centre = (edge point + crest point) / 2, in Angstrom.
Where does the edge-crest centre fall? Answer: 4721.5 Angstrom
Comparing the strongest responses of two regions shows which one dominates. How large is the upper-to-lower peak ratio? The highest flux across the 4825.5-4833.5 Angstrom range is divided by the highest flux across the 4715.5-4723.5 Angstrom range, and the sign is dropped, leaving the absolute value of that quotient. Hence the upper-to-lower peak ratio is 0.98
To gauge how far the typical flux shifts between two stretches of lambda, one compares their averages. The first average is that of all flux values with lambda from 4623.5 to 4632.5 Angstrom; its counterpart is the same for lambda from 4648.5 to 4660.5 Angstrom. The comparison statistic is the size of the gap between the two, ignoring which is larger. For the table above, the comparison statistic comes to 1.1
